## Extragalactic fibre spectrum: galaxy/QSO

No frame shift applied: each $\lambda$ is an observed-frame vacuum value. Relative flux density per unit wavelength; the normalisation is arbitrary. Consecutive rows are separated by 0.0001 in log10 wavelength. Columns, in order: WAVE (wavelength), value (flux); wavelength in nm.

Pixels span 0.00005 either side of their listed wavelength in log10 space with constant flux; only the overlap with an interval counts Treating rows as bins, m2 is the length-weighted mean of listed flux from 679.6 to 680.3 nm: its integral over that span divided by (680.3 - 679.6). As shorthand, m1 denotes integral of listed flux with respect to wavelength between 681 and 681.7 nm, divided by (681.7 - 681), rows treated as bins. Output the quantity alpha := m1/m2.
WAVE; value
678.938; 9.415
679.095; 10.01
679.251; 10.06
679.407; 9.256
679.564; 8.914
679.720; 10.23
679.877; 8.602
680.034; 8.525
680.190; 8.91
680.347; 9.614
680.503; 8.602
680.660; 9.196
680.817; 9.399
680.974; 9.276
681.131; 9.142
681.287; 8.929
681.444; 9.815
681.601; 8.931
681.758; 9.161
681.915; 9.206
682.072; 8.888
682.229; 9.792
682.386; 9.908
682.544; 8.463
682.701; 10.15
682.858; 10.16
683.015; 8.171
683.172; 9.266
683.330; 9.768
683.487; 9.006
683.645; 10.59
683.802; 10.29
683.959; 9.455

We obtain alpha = 1.01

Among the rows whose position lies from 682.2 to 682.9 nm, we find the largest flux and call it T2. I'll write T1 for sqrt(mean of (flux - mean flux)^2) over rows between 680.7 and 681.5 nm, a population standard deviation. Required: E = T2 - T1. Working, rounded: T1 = 0.30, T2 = 10.16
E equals 9.9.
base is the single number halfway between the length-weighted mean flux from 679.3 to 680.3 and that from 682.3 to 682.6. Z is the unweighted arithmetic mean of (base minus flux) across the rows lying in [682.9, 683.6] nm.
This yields 0.12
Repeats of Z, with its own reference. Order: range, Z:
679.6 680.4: 0.00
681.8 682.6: -0.08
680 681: 0.10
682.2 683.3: -0.24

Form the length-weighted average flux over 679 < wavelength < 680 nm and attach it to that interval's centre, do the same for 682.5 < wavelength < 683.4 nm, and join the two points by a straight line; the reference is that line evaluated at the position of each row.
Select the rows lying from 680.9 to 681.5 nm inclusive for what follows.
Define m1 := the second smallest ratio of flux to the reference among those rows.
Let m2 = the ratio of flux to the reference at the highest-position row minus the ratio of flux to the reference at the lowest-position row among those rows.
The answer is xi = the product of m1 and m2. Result 0.06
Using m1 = 0.971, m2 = 0.06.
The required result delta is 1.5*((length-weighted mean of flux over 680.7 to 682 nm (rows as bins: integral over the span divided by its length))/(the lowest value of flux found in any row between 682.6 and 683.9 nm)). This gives 1.69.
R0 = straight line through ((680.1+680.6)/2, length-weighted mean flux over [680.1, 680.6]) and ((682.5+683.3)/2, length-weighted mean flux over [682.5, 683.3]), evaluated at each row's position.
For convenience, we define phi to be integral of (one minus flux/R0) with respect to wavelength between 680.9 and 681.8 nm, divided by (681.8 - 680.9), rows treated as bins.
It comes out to -0.01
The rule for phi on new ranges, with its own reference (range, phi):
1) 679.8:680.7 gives 0.02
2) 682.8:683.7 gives -0.01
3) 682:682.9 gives -0.03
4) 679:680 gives -0.06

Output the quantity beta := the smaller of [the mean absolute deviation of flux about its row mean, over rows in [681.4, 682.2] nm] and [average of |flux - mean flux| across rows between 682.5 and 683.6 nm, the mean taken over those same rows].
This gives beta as 0.248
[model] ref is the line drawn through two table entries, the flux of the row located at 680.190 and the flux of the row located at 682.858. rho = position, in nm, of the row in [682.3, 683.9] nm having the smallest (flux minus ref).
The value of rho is 683.015 nm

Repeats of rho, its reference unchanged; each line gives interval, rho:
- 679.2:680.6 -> 680.503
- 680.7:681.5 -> 681.287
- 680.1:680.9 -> 680.503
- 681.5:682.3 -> 682.072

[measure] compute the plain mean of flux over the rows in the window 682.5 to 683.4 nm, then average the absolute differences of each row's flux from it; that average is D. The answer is 0.7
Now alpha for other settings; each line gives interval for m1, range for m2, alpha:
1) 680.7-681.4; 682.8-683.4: 0.99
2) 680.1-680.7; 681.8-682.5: 0.97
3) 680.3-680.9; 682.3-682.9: 0.95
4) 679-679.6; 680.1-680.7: 1.06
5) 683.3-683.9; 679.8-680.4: 1.12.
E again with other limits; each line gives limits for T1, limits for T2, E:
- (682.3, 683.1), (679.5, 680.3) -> 9.4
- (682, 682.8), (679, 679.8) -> 9.6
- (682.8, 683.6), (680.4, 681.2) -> 8.7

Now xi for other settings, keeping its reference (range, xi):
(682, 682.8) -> 0.13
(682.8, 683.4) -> -0.04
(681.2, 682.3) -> 0.09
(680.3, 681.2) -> -0.05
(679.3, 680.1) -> -0.07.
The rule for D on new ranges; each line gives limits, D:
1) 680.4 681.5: 0.3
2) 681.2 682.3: 0.3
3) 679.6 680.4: 0.6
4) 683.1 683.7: 0.5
